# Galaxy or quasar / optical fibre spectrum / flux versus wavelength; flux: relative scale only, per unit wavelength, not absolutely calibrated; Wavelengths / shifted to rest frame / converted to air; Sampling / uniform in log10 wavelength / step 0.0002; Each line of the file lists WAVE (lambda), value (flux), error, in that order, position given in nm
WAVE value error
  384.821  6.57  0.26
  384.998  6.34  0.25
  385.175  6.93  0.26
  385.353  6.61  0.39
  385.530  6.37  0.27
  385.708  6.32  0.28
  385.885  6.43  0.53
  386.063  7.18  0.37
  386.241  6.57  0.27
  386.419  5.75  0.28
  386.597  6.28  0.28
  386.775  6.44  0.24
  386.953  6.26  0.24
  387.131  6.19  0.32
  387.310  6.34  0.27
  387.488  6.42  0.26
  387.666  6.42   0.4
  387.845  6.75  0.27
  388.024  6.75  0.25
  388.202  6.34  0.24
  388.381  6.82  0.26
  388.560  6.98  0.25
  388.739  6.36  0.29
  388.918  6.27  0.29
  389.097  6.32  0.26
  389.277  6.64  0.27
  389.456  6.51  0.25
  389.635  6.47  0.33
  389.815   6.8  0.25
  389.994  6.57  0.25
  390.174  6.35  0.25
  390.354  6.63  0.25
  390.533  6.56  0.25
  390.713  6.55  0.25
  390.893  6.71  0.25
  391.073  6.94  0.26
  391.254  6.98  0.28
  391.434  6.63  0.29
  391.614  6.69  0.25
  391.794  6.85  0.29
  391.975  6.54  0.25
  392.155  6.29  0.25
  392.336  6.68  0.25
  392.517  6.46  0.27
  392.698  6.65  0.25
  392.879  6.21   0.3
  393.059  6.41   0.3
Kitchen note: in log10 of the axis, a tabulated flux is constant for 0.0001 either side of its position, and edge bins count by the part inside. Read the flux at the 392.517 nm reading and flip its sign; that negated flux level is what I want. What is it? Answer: -6.46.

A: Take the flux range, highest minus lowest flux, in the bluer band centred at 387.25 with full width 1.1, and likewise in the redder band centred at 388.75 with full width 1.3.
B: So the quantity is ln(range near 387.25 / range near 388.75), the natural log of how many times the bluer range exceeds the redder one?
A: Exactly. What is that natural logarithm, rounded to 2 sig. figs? -1.0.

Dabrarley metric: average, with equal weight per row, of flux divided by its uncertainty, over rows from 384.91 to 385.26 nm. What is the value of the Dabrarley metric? 26.0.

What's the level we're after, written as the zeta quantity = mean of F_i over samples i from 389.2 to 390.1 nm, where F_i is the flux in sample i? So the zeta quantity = 6.60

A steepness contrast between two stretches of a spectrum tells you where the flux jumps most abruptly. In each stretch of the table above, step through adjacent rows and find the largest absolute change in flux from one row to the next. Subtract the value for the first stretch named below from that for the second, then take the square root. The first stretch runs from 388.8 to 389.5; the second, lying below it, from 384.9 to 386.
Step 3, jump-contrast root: 0.52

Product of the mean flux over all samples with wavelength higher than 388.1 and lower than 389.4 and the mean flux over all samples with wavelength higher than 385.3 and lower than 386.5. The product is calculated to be 42.2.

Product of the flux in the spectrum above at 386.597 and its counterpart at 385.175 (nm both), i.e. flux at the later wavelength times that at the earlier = 43.5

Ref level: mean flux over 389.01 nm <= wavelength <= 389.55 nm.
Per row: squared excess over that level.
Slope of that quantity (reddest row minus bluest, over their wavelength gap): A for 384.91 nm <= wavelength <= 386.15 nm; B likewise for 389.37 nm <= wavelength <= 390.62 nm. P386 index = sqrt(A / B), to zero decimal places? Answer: 10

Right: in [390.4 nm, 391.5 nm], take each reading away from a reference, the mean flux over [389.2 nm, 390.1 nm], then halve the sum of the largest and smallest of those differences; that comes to -0.17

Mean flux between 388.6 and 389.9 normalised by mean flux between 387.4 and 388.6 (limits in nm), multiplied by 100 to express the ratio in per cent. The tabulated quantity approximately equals 98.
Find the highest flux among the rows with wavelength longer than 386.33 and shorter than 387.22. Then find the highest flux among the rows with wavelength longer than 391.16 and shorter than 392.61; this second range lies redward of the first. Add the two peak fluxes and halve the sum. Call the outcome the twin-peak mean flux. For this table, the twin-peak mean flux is 6.71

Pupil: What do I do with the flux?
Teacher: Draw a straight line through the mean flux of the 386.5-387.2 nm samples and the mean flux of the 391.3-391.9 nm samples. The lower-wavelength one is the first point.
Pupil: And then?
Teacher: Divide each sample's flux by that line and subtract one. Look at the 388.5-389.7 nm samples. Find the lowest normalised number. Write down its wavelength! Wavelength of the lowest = 388.918 nm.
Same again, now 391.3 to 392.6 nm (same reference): 392.155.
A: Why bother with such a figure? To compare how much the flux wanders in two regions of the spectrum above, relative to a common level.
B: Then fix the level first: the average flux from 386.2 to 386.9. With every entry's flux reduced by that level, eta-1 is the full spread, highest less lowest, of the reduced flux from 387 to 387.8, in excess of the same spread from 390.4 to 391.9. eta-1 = -0.20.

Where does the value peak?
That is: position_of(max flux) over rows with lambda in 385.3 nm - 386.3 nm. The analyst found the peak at 386.063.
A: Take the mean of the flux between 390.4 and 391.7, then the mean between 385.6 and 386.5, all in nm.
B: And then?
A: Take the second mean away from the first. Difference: 0.3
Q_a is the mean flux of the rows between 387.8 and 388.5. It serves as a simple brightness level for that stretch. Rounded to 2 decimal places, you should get 6.67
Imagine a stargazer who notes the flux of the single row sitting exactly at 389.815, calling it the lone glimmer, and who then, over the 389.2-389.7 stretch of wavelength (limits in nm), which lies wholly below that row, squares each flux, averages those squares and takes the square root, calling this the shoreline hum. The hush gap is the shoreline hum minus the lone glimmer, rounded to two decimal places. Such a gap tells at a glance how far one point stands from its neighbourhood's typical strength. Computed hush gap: -0.26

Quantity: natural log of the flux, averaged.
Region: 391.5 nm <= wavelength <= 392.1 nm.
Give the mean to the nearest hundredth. 1.90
